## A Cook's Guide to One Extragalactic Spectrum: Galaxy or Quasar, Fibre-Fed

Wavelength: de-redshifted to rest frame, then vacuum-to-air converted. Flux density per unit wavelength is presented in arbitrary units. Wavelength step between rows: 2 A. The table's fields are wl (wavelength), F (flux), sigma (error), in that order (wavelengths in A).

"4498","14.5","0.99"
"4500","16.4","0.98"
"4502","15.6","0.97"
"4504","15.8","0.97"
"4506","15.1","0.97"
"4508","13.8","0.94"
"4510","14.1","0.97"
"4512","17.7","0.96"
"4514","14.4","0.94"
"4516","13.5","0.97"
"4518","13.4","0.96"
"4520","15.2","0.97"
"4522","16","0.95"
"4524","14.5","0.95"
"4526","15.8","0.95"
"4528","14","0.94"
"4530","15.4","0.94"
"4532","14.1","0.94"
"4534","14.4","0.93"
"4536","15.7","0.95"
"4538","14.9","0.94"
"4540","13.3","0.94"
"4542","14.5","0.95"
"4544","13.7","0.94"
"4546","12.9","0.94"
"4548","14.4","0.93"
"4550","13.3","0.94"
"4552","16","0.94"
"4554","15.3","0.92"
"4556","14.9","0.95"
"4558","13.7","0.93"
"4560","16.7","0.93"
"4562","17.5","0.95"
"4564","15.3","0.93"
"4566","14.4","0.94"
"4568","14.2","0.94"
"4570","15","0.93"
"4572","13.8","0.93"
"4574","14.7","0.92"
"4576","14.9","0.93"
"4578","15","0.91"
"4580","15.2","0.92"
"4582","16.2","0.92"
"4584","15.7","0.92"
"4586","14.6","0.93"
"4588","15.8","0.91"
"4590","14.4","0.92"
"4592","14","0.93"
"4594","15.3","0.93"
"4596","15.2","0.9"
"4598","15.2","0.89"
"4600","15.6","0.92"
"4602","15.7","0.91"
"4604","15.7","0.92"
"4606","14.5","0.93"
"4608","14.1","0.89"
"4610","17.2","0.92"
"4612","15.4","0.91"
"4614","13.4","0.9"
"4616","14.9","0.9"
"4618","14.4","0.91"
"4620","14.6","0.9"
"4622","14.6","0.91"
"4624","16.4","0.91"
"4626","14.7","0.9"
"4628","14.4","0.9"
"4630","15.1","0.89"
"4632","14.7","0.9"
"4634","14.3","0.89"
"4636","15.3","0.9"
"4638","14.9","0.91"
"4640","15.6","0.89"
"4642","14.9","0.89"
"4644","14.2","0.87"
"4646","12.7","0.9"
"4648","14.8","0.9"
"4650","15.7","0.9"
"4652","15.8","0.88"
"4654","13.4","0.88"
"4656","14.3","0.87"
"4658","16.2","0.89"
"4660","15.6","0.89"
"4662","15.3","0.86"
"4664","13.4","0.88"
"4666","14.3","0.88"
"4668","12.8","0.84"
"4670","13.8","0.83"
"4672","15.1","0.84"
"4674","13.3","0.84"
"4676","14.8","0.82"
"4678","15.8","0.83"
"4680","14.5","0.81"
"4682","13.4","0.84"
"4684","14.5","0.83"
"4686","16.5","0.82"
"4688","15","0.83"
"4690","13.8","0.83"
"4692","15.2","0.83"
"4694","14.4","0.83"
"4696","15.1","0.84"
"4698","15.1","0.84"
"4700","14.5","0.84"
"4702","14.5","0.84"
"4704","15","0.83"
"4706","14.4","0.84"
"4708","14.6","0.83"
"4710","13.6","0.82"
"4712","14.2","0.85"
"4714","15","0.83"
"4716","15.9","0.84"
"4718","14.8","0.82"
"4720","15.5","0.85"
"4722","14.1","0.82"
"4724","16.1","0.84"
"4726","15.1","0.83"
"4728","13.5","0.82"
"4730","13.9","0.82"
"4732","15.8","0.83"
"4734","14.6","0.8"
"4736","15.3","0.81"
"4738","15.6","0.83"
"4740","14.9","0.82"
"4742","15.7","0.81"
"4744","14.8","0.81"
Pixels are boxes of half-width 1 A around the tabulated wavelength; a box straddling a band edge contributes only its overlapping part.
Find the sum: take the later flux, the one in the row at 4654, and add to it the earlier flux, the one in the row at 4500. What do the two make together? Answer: 29.8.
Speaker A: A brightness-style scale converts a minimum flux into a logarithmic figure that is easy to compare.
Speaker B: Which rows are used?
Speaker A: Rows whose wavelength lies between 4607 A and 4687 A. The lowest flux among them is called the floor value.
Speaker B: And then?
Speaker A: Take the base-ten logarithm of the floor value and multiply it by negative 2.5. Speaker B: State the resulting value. -2.76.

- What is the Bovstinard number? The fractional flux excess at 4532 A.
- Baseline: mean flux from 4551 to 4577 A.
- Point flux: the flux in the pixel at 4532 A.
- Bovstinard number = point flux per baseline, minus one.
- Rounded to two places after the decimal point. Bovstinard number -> -0.07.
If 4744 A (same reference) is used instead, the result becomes -0.02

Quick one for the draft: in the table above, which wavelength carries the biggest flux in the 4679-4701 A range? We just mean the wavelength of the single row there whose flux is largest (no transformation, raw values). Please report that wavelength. 4686 A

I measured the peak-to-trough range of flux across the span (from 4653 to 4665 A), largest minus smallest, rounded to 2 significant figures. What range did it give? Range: 2.8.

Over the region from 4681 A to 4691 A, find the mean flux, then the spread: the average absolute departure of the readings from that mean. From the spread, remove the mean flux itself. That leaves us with -13.8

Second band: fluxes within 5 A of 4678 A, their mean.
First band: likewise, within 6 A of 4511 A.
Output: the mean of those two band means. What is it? 14.56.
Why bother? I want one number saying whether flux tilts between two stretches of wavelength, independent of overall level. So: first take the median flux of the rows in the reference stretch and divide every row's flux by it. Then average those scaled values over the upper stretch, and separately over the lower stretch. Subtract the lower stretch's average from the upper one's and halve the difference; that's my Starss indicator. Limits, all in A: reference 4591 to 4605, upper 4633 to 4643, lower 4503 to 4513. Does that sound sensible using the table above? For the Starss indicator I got -0.010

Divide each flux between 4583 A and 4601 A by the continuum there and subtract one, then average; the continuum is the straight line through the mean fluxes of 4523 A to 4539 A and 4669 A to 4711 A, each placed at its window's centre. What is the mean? 0.0223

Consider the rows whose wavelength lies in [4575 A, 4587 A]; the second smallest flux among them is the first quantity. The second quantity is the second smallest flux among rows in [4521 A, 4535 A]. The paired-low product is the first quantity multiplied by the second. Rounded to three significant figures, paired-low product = 210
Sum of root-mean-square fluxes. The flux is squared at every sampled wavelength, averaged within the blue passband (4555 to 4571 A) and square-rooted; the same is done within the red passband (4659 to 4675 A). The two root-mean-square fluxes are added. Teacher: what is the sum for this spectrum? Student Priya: 29.49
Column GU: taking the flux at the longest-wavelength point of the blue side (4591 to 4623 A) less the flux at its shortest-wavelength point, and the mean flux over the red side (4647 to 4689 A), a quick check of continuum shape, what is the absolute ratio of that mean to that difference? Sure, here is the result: 24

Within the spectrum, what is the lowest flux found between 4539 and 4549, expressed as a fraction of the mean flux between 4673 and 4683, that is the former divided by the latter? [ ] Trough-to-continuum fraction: 0.898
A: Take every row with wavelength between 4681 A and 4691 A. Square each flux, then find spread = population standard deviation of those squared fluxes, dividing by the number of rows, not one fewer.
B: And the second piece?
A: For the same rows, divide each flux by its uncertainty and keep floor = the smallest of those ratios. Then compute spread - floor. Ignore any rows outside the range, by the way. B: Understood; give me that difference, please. 16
